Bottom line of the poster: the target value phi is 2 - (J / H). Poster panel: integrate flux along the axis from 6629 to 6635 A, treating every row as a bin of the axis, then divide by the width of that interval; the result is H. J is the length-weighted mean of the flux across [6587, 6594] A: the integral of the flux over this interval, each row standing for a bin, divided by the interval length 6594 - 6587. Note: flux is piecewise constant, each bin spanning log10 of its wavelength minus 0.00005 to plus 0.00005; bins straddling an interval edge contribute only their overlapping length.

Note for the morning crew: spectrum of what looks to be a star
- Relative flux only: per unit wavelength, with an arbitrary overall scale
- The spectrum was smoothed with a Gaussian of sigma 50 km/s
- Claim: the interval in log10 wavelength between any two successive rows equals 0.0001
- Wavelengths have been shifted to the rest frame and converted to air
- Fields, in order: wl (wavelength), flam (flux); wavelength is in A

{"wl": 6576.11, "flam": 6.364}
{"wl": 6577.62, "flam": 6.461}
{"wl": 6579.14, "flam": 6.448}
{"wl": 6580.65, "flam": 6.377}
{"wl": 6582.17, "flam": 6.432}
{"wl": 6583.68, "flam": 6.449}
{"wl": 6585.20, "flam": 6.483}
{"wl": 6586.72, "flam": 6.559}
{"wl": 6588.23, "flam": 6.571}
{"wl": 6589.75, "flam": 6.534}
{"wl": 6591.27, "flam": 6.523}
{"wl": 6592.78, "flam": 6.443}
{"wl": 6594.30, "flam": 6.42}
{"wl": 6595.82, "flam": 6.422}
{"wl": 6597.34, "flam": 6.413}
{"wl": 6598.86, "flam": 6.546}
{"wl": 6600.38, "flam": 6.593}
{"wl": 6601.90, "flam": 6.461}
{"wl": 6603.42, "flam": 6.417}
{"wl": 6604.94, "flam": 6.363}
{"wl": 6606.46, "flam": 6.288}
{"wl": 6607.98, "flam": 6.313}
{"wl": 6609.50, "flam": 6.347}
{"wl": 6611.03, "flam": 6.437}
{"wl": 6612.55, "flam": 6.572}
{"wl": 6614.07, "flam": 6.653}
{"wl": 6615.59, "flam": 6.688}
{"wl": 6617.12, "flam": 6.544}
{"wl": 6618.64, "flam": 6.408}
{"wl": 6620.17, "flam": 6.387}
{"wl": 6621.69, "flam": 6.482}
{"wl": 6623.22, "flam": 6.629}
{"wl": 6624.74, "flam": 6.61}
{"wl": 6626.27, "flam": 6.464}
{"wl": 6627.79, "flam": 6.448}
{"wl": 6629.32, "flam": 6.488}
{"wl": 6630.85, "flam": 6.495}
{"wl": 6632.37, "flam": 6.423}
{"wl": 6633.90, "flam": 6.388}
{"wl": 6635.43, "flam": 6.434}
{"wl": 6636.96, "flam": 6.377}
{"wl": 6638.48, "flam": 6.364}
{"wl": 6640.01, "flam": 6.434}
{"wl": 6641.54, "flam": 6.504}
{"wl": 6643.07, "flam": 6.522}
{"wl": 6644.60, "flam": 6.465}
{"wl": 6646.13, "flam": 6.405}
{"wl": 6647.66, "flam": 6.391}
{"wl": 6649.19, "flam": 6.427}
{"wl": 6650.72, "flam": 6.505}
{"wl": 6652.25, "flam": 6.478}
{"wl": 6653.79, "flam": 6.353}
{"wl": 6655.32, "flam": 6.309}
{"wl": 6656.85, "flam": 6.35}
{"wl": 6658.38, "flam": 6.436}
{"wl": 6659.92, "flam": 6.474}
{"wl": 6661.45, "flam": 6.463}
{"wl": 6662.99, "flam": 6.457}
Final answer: 0.988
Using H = 6.44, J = 6.52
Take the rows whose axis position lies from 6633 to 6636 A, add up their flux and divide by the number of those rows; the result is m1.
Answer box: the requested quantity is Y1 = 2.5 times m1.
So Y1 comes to 16.0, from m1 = 6.41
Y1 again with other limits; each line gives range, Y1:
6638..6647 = 16.1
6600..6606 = 16.1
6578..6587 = 16.1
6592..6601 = 16.2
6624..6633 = 16.2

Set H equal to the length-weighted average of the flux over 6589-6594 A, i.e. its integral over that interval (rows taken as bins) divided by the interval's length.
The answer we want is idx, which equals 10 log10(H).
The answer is 8.13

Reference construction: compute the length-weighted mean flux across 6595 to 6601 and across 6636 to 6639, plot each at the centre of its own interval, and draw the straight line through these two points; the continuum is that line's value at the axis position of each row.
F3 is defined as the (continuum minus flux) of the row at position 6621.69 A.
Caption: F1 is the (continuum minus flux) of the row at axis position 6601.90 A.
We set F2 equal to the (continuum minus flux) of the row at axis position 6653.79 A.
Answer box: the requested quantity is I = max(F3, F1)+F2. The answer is 0.01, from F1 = 0.02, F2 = 0.00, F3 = -0.05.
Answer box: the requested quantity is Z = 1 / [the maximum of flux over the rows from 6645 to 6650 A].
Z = 0.156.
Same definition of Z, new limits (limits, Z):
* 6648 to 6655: 0.154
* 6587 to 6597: 0.152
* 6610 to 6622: 0.150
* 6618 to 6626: 0.151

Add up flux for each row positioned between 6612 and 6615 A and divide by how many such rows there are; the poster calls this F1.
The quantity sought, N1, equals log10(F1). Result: 0.820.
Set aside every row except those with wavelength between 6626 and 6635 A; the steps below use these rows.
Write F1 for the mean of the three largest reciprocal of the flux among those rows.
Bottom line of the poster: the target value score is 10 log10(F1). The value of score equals -8.08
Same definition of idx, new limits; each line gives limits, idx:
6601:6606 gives 8.07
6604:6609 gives 8.02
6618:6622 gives 8.07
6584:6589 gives 8.15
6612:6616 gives 8.23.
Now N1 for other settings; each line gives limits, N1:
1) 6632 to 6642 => 0.807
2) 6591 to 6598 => 0.809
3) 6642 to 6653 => 0.810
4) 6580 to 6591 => 0.812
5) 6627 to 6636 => 0.809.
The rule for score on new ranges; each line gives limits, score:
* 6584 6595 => -8.09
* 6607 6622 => -8.03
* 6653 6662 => -8.02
